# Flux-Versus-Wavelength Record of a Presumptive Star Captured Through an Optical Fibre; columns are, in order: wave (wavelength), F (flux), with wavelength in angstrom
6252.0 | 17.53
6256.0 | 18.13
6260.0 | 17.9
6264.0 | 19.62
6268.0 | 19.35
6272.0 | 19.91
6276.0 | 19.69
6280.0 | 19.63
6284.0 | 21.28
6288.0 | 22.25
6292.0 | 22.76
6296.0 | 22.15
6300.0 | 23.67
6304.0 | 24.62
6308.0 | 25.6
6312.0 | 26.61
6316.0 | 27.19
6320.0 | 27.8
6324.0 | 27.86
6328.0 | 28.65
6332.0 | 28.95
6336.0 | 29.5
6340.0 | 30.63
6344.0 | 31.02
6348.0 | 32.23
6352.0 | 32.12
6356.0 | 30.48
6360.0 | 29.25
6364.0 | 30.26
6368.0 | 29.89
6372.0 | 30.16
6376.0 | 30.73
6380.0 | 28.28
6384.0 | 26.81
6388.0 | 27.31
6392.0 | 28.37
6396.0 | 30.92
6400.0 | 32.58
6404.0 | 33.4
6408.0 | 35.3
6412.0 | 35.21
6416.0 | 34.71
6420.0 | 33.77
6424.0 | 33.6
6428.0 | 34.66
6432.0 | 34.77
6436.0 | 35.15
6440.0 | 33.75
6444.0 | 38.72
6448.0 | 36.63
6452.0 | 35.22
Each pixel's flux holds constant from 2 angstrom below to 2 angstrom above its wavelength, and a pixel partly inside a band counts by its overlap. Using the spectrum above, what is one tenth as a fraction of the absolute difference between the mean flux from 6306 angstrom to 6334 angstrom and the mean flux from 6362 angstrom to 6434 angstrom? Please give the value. 0.024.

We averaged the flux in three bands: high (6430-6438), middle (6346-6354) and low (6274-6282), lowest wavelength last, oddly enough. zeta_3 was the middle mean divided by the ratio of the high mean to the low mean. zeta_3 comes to 18.1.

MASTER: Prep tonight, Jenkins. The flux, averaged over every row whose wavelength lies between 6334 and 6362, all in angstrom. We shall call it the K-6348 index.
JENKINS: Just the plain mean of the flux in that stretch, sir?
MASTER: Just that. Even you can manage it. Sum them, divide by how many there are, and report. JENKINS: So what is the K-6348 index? 30.7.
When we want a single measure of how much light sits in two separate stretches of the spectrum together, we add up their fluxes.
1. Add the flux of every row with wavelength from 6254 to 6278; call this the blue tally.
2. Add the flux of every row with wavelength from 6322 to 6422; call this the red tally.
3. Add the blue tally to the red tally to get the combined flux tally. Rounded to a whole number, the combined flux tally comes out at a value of 883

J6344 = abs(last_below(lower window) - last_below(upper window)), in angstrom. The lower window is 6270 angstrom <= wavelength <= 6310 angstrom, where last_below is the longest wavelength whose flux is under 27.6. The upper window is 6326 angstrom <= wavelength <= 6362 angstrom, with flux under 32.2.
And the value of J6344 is 52 angstrom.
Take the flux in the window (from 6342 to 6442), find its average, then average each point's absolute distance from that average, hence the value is 2.2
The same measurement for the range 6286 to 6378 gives 2.6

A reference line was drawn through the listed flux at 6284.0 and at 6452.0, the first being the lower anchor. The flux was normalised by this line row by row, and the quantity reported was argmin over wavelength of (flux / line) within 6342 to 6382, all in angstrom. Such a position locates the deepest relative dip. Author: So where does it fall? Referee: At 6380.0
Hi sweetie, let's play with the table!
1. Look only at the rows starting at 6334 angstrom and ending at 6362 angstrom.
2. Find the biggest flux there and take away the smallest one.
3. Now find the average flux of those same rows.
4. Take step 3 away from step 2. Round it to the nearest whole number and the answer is -28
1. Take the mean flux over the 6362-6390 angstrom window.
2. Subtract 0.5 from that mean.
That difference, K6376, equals 29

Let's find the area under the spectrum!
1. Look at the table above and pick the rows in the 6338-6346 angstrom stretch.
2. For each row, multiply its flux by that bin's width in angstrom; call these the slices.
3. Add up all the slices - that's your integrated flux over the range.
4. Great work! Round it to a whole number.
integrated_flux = 247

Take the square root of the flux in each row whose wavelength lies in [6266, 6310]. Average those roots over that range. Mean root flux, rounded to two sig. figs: 4.7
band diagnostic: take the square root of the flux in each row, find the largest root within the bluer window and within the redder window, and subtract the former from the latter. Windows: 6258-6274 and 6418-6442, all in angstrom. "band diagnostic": 1.5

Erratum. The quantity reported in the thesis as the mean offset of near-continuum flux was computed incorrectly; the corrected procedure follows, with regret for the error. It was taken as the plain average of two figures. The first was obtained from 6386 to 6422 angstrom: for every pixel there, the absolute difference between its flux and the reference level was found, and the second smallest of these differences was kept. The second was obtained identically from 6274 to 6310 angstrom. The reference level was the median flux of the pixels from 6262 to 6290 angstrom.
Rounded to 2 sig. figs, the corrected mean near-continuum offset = 4.4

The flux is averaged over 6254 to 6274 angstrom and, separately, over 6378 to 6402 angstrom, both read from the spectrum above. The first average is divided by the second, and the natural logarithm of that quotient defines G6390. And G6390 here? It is -0.43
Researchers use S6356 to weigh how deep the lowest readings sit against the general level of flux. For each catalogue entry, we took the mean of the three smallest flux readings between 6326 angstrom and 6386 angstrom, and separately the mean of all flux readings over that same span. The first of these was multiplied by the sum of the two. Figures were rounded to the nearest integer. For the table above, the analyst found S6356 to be 1615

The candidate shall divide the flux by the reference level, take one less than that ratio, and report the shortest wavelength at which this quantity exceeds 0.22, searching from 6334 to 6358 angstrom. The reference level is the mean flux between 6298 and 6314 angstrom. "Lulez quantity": 6344.0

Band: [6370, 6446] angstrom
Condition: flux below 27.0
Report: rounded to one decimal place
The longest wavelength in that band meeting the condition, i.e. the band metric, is 6384.0 angstrom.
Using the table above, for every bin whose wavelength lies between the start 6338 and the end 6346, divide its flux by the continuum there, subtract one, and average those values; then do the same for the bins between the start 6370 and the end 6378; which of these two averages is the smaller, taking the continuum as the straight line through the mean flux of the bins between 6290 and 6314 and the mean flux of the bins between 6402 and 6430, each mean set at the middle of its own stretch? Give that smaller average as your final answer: -0.01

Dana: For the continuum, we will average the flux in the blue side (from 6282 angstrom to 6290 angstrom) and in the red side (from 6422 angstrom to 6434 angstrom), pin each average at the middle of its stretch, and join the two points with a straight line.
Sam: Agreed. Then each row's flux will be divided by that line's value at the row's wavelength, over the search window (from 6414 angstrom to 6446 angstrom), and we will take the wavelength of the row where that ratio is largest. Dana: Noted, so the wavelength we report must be 6444.0 angstrom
